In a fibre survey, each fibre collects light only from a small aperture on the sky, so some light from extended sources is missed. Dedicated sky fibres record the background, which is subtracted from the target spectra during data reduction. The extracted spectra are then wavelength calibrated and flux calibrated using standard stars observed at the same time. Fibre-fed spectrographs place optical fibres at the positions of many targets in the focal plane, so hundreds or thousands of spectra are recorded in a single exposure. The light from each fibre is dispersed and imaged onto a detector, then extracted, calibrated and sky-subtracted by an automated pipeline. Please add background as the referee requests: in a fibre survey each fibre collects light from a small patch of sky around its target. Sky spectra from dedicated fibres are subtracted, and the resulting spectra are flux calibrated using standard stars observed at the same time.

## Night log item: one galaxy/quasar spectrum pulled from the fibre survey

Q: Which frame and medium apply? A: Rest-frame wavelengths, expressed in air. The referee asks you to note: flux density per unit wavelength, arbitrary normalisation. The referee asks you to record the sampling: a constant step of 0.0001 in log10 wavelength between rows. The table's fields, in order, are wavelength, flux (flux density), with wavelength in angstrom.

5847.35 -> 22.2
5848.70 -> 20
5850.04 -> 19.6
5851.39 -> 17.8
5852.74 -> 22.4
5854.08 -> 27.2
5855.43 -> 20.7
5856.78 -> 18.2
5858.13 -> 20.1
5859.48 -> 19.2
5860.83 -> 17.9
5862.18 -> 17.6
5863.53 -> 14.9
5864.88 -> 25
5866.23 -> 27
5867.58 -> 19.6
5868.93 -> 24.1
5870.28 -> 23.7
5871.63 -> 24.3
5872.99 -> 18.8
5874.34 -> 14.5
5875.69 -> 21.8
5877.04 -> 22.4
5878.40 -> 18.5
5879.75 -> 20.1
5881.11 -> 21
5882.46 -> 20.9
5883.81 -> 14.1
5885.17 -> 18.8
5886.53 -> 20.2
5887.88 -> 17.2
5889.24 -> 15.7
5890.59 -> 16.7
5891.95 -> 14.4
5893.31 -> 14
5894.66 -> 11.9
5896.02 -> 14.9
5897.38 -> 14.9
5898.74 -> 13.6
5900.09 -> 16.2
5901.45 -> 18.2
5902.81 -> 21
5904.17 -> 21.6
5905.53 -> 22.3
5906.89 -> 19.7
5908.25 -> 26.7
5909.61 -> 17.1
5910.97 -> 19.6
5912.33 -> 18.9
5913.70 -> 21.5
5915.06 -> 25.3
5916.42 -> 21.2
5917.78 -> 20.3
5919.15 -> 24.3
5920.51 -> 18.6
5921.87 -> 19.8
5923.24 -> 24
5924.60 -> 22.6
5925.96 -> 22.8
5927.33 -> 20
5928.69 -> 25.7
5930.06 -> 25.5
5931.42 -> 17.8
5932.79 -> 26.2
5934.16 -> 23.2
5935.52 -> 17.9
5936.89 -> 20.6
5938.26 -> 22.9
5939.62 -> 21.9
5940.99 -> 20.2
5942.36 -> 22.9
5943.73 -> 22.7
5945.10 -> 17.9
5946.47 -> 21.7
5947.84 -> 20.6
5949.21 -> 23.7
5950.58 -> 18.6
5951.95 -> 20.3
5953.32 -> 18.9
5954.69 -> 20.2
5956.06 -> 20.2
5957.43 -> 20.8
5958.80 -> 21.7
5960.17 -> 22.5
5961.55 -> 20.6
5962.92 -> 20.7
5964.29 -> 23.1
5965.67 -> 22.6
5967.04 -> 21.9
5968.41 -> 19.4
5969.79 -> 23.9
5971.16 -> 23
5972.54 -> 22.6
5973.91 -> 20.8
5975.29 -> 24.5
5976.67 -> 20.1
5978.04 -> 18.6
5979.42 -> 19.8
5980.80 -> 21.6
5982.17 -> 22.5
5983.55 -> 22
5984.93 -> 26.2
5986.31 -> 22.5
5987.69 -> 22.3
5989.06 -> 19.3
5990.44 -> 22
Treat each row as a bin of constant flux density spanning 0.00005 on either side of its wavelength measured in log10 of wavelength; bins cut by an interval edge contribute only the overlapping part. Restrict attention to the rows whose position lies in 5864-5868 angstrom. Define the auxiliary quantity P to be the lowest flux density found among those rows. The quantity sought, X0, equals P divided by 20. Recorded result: 0.98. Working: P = 19.6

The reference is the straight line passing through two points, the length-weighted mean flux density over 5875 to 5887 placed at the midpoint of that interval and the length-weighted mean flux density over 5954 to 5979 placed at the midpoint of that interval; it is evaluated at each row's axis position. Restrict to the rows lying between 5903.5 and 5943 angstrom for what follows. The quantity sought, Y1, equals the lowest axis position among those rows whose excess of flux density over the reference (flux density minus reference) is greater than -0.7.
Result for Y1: 5904.17 angstrom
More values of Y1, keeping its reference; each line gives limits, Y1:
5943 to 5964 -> 5943.73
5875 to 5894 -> 5875.69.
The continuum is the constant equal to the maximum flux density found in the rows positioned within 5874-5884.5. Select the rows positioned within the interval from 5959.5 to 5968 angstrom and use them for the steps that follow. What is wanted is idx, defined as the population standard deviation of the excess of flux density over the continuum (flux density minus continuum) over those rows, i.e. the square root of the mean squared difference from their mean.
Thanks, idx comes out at 1.0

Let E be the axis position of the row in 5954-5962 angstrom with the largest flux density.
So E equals 5960.17 angstrom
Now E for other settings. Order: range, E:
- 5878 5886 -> 5881.11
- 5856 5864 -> 5858.13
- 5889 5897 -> 5890.59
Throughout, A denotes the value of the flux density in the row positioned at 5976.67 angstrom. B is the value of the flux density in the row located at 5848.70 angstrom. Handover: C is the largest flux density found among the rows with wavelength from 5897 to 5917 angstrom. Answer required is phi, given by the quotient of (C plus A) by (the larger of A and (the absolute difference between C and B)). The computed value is 2.33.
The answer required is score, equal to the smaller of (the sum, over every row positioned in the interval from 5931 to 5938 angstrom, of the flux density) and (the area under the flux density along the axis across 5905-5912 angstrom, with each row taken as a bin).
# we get 106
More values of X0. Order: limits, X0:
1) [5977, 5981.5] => 0.93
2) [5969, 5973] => 1.13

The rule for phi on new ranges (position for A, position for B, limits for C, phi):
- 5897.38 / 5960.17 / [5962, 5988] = 2.76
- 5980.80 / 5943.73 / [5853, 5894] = 2.26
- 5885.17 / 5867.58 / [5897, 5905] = 2.15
